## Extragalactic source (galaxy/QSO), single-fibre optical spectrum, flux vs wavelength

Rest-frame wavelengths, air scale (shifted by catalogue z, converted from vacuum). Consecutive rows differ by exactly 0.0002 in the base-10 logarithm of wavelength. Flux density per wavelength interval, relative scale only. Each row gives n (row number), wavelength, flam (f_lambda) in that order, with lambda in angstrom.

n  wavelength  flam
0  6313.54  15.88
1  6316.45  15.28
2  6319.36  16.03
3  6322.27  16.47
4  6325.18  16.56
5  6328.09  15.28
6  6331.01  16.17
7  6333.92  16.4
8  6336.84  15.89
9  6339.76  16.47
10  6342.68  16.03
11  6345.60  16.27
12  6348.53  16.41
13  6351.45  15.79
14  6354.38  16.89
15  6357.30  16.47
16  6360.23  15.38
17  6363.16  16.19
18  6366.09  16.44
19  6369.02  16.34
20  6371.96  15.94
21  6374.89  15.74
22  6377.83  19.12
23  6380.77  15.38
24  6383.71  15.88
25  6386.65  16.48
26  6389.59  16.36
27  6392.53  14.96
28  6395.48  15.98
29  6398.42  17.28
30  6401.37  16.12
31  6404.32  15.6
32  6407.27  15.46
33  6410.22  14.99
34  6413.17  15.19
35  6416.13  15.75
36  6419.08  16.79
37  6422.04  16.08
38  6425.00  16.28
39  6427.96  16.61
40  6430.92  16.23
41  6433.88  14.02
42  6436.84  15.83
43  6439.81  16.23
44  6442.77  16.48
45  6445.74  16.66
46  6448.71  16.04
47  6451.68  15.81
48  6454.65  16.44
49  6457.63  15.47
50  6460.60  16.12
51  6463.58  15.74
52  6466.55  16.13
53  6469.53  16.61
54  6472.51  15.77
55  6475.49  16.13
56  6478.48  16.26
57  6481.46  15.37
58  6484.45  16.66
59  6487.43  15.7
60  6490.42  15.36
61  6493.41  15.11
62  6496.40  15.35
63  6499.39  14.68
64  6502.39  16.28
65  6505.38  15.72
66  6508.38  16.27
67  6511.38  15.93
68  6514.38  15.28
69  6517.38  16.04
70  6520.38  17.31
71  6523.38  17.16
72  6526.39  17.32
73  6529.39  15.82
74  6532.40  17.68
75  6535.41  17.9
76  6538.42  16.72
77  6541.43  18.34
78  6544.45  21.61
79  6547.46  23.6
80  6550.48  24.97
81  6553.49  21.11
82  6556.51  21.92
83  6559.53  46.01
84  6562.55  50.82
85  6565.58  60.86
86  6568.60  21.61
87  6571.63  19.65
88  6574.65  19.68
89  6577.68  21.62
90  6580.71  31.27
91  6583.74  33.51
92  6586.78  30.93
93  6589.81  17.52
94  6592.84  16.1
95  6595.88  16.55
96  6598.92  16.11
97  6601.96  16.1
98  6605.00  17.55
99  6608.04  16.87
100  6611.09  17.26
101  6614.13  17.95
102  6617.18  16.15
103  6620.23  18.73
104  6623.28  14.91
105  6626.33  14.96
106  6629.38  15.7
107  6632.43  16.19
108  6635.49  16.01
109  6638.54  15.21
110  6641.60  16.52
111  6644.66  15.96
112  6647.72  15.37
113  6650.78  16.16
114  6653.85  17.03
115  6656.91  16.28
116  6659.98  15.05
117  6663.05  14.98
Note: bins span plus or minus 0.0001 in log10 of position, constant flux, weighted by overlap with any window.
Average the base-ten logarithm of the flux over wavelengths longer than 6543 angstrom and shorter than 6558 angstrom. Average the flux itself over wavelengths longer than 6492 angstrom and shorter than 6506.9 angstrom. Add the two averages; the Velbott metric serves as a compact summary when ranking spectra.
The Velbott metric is 16.8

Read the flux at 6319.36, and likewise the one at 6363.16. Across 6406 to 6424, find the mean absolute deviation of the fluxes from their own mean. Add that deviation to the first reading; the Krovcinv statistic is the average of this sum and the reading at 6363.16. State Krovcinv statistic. 16.4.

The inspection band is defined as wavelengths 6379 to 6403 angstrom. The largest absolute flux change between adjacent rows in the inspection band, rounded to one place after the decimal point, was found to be 1.4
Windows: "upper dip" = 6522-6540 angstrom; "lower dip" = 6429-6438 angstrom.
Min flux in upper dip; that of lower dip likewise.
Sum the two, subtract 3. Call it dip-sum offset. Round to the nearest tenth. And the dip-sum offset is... 26.8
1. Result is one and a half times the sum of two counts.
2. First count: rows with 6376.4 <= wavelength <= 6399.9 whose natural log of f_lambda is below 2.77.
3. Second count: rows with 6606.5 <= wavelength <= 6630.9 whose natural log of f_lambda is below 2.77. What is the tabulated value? 9.0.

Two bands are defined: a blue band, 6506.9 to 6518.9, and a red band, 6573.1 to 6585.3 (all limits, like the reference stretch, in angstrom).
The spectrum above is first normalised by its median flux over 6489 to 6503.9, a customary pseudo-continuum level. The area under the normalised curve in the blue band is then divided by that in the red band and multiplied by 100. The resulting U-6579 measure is 59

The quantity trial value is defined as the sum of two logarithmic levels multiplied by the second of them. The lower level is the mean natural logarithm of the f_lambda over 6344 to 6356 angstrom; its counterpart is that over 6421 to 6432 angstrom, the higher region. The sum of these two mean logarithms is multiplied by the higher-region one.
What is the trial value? 15.6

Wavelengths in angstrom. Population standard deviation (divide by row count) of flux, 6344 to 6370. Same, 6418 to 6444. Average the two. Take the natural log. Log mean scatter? -0.53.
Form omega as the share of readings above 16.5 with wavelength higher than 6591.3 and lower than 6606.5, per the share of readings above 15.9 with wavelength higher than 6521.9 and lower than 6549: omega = 0.45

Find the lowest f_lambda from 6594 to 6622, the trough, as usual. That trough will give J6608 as 16.1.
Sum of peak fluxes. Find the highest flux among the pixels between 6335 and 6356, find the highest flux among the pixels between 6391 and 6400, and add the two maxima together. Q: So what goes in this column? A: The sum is 34.2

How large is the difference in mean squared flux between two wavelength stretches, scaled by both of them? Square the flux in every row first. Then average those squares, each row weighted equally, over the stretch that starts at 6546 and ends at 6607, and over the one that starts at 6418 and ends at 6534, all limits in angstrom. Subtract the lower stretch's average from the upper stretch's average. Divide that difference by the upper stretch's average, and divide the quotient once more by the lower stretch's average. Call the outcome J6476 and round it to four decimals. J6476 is 0.0027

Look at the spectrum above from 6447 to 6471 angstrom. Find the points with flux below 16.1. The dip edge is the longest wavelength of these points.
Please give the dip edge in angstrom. 6463.58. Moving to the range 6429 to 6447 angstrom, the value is 6436.84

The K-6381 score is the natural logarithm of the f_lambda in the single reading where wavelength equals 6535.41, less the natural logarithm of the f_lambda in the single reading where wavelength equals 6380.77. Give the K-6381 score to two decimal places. 0.15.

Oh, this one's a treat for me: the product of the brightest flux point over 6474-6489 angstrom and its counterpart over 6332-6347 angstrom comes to 274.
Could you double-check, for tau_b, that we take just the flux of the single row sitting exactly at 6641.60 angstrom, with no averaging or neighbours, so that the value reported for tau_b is 16.52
